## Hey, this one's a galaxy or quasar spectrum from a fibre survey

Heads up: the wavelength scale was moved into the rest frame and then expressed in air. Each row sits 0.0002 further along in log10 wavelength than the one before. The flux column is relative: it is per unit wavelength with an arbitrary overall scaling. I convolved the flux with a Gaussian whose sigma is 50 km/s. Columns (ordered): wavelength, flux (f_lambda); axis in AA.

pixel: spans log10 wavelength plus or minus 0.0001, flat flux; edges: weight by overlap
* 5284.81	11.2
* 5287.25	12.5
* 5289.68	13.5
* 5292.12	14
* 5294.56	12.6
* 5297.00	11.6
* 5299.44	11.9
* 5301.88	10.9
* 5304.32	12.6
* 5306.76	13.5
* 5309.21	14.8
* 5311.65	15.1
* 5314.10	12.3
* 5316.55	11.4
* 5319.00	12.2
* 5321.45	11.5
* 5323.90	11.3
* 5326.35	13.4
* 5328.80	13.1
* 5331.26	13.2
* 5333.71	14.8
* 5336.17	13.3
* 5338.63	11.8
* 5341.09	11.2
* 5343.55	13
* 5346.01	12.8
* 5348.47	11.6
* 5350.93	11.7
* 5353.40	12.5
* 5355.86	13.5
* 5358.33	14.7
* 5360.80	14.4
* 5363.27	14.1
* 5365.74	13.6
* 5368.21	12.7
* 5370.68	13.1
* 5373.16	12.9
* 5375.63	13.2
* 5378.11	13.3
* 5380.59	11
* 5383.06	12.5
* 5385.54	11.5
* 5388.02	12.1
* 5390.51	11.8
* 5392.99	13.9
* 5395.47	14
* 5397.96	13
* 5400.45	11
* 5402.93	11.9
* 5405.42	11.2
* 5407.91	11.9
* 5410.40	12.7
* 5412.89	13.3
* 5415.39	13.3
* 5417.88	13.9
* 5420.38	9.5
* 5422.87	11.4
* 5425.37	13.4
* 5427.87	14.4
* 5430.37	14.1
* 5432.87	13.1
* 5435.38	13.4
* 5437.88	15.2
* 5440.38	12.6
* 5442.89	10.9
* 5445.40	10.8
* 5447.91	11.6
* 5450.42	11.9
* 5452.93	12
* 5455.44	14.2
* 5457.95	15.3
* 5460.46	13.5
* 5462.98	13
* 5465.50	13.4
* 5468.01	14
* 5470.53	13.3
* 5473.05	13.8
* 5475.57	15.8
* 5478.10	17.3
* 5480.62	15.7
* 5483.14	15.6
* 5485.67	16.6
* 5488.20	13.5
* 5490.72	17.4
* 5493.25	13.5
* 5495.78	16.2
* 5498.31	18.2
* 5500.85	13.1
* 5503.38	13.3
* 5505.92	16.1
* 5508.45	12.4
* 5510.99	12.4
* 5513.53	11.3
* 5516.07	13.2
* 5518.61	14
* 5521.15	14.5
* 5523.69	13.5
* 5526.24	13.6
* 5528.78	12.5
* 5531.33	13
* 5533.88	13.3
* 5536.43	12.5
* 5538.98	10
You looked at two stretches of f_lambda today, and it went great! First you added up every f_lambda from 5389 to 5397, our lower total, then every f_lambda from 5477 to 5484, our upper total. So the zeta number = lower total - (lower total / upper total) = 38.9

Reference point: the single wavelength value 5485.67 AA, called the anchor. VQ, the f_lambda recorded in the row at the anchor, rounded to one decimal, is 16.6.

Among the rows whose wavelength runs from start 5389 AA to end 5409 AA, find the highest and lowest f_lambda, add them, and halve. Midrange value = 12.50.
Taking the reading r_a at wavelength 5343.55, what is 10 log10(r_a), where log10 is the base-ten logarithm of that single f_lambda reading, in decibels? 11.1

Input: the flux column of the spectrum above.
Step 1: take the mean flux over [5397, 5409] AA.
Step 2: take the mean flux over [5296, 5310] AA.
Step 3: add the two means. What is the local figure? 24.3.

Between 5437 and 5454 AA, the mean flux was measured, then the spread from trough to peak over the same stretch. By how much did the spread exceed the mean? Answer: -7.7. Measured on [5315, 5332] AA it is -10.2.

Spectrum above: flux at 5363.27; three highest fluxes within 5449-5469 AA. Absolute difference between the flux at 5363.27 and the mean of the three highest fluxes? 0.4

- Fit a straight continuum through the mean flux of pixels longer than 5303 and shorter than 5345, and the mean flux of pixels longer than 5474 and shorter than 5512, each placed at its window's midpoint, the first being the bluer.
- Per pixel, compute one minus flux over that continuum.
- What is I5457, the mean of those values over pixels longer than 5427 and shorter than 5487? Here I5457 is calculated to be 0.058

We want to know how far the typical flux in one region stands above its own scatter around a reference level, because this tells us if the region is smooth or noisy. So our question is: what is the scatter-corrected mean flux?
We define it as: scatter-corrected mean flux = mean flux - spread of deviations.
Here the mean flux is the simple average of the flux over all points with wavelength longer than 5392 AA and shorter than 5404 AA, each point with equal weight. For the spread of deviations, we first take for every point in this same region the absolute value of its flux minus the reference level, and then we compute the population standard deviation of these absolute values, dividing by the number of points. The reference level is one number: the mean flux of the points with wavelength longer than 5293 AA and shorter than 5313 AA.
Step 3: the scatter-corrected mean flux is 12.2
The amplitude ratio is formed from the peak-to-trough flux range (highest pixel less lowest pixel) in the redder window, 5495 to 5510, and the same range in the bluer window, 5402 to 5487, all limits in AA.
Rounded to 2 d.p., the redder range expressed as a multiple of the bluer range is 0.74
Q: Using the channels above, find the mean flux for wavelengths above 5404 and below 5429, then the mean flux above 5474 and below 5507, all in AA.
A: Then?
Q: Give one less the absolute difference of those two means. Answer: -2.1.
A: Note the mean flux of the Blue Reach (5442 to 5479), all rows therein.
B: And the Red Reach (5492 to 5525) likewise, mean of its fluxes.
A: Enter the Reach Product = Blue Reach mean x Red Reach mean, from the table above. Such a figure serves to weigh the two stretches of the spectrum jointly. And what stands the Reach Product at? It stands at 187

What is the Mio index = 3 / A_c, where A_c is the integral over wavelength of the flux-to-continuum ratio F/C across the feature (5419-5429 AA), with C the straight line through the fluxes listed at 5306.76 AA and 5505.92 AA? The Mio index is 0.371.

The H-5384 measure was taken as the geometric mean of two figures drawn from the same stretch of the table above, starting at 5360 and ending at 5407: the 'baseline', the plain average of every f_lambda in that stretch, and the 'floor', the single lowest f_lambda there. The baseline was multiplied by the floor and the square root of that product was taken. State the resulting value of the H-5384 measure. 11.8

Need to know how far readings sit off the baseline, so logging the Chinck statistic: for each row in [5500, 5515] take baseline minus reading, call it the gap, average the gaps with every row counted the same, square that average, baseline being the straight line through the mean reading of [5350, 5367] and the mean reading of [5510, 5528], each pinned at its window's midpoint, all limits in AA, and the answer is 0.02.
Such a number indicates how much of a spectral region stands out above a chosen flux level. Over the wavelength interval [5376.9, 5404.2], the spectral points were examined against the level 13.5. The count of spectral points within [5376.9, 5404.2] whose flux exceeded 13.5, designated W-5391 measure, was 2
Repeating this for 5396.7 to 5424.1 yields 1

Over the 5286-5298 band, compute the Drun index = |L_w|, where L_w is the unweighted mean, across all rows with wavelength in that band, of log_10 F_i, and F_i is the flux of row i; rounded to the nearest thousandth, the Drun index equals 1.108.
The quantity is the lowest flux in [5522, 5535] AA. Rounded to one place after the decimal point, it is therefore 12.5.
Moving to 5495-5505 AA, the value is 13.1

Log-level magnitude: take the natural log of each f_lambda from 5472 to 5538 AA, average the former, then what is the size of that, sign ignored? 2.65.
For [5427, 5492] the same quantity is 2.63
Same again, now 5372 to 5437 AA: 2.53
